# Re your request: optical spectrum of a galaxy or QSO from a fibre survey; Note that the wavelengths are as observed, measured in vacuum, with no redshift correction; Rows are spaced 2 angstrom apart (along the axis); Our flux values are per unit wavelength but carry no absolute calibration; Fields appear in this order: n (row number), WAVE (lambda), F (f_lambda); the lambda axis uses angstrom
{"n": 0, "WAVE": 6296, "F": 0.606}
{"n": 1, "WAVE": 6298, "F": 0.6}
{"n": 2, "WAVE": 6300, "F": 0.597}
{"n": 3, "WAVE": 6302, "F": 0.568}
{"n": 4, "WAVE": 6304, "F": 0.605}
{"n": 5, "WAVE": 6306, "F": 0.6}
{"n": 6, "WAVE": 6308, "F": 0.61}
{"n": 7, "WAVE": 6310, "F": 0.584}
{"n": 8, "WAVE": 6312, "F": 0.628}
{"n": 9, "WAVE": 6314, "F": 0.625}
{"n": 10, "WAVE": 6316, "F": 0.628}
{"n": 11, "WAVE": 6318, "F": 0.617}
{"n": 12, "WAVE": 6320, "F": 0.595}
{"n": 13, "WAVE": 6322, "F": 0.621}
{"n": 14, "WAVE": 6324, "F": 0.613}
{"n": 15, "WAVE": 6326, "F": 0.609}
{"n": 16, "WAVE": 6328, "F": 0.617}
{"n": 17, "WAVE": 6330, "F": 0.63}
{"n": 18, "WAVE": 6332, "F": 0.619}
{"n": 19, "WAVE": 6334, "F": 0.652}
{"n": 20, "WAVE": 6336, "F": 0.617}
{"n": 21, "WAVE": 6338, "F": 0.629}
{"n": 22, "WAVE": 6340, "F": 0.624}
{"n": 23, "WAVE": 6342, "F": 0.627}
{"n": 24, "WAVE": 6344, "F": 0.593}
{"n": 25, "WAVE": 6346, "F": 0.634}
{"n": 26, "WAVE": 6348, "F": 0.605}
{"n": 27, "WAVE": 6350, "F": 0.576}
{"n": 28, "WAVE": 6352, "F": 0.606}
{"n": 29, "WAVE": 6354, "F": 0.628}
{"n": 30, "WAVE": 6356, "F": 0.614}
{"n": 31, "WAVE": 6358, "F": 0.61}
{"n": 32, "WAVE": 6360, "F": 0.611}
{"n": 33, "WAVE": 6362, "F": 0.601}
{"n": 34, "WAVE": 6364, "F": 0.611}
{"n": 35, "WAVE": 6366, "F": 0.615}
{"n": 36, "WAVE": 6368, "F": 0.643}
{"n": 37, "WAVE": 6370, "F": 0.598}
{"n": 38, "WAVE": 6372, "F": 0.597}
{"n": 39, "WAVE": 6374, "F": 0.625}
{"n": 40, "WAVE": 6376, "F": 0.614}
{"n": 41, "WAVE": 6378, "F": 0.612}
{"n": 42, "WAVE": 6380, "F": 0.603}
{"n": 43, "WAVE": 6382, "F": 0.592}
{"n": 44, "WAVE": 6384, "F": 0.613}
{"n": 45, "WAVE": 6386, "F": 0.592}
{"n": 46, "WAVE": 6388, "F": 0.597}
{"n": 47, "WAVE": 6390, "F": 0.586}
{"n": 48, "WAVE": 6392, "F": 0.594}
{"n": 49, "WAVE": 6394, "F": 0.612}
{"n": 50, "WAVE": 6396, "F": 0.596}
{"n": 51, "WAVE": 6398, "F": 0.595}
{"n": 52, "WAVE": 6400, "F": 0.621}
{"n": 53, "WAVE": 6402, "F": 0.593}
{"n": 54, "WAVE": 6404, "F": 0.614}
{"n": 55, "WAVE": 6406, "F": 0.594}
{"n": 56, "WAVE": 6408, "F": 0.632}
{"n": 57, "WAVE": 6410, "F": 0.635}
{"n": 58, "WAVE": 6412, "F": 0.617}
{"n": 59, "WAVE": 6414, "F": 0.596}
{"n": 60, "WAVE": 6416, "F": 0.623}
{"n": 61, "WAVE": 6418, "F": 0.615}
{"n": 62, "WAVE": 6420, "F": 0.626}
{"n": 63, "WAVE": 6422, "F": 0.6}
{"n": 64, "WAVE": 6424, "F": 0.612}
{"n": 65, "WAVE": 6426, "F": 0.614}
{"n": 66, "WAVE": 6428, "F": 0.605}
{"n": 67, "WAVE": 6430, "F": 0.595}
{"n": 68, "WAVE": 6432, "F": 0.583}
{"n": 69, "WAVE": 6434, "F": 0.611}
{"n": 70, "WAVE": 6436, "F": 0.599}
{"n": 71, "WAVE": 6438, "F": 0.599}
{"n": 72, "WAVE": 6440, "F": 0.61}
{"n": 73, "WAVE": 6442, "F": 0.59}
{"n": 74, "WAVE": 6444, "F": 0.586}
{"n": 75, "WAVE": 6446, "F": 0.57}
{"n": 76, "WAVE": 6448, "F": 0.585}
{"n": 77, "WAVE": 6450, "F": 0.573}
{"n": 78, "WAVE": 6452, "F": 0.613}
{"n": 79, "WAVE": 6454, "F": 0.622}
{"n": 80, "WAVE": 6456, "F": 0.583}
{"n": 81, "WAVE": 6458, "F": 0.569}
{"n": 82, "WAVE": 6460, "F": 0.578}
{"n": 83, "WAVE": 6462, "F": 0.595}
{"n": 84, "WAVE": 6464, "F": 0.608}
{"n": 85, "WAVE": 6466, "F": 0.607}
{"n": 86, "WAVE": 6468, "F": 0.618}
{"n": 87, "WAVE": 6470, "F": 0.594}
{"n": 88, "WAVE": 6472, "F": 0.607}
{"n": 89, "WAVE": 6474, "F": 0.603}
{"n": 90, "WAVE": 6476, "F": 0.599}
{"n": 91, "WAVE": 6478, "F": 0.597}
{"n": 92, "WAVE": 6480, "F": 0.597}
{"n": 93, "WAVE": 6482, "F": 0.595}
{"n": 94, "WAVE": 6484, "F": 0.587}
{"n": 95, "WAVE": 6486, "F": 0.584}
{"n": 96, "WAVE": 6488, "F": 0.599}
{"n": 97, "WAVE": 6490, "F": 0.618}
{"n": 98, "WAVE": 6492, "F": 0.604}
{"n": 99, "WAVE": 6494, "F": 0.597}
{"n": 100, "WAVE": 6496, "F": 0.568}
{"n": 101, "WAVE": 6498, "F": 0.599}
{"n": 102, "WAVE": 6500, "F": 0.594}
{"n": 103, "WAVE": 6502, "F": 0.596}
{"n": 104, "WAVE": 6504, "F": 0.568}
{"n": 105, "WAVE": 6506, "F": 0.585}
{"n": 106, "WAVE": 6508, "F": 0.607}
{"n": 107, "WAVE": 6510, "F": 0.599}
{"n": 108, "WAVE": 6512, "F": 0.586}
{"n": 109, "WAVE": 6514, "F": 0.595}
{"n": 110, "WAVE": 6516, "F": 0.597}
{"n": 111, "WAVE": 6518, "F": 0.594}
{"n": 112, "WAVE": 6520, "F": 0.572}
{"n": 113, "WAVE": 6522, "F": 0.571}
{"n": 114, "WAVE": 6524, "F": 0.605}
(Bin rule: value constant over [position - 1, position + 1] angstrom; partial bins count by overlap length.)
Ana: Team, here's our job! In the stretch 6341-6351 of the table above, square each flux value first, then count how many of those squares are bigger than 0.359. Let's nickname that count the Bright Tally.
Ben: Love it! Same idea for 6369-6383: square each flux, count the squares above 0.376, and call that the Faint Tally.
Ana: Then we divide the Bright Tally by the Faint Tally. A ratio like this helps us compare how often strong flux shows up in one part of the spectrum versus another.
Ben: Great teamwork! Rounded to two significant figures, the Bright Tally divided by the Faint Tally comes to 1.5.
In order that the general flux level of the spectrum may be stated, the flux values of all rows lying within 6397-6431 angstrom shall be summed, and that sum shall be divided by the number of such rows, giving 0.611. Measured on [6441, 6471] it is 0.593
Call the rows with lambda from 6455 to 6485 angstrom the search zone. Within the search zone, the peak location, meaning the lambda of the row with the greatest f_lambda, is 6468 angstrom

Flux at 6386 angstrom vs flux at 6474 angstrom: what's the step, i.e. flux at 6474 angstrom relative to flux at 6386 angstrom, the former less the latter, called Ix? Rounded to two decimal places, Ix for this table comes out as 0.01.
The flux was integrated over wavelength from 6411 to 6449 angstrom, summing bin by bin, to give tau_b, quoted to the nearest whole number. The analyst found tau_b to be 23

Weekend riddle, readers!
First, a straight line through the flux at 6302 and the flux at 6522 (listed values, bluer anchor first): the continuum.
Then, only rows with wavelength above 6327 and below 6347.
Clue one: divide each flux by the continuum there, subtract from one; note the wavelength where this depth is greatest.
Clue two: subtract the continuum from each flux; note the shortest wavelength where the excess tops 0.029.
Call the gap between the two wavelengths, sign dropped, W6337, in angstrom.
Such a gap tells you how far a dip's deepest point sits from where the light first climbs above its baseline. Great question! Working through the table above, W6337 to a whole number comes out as 16 angstrom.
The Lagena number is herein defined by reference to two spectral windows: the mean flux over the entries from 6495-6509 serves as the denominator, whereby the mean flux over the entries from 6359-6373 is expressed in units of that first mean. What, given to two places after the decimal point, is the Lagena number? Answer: 1.04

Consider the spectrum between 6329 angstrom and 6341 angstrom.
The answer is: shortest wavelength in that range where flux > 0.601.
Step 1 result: 6330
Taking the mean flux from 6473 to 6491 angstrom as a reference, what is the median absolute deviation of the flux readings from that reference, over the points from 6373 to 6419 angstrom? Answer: 0.0143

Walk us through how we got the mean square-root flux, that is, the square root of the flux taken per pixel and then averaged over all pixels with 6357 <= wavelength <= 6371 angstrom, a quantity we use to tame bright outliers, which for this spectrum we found 0.783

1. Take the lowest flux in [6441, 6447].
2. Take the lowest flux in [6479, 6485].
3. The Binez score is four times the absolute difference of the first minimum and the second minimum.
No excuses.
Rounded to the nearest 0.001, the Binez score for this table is 0.068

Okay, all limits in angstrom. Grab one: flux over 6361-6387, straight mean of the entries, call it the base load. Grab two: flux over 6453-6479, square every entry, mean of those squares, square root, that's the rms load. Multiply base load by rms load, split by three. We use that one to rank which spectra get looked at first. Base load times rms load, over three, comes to 0.122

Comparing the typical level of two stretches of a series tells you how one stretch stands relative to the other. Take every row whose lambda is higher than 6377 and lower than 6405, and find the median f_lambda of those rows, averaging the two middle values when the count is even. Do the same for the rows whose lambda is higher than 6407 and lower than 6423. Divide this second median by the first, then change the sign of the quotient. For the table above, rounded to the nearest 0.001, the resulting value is -1.039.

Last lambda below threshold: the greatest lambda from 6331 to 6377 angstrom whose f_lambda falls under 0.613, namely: 6372 angstrom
